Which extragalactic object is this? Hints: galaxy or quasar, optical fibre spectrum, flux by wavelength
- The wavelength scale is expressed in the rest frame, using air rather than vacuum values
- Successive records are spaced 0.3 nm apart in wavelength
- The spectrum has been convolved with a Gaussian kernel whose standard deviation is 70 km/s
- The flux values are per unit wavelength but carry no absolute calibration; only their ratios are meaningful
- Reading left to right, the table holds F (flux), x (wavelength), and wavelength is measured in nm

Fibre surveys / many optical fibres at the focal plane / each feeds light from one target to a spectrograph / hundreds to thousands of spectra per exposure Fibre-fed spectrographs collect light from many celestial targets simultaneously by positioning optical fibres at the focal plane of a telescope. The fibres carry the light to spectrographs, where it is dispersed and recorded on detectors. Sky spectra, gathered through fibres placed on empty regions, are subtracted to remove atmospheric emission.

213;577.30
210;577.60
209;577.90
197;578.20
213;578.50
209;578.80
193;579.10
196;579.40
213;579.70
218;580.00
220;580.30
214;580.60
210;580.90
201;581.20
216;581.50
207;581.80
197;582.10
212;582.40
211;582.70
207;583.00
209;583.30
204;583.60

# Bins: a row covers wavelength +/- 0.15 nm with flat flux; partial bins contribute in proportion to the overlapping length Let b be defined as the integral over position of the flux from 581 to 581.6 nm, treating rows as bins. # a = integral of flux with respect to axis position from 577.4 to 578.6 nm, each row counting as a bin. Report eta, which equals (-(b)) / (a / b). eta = -63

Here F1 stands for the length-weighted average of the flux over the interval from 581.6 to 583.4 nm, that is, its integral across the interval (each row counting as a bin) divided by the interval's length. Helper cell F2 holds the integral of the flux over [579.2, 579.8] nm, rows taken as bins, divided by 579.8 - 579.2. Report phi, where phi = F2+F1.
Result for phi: 410.2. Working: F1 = 207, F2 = 203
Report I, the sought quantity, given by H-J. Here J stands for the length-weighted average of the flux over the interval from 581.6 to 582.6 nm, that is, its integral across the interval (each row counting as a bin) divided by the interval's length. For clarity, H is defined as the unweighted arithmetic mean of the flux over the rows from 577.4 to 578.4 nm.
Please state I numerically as -1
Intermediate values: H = 205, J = 206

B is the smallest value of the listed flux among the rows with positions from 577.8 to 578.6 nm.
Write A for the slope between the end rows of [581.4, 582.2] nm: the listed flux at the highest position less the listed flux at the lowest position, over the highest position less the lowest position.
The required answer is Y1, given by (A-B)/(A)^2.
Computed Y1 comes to -0.2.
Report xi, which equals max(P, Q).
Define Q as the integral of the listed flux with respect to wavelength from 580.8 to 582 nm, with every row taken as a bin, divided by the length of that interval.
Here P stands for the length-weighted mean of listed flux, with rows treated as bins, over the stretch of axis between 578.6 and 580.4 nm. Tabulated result 208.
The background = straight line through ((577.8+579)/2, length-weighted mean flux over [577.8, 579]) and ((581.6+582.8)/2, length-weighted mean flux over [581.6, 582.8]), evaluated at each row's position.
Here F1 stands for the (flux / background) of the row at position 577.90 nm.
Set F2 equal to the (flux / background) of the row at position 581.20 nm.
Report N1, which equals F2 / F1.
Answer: 0.96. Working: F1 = 1.01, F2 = 0.97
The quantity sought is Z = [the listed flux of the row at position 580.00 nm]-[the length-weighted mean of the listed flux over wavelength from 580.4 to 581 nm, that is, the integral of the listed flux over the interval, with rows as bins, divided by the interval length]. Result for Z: 5.2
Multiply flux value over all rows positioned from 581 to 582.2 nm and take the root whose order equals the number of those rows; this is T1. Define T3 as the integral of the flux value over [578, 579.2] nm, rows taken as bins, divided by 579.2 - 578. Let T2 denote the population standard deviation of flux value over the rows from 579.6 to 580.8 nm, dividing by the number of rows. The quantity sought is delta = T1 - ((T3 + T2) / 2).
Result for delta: 102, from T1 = 205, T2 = 3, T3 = 204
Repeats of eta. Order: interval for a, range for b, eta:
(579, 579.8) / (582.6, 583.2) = -98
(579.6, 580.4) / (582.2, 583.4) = -363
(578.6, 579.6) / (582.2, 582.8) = -79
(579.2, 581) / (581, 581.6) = -41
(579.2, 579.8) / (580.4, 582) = -924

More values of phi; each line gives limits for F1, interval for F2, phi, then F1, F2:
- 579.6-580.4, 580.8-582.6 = 424.3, 217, 207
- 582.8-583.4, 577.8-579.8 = 412.1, 208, 204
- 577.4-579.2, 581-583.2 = 413.1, 206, 207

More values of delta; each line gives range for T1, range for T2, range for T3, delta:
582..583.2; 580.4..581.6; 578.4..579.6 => 102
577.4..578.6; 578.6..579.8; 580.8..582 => 99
